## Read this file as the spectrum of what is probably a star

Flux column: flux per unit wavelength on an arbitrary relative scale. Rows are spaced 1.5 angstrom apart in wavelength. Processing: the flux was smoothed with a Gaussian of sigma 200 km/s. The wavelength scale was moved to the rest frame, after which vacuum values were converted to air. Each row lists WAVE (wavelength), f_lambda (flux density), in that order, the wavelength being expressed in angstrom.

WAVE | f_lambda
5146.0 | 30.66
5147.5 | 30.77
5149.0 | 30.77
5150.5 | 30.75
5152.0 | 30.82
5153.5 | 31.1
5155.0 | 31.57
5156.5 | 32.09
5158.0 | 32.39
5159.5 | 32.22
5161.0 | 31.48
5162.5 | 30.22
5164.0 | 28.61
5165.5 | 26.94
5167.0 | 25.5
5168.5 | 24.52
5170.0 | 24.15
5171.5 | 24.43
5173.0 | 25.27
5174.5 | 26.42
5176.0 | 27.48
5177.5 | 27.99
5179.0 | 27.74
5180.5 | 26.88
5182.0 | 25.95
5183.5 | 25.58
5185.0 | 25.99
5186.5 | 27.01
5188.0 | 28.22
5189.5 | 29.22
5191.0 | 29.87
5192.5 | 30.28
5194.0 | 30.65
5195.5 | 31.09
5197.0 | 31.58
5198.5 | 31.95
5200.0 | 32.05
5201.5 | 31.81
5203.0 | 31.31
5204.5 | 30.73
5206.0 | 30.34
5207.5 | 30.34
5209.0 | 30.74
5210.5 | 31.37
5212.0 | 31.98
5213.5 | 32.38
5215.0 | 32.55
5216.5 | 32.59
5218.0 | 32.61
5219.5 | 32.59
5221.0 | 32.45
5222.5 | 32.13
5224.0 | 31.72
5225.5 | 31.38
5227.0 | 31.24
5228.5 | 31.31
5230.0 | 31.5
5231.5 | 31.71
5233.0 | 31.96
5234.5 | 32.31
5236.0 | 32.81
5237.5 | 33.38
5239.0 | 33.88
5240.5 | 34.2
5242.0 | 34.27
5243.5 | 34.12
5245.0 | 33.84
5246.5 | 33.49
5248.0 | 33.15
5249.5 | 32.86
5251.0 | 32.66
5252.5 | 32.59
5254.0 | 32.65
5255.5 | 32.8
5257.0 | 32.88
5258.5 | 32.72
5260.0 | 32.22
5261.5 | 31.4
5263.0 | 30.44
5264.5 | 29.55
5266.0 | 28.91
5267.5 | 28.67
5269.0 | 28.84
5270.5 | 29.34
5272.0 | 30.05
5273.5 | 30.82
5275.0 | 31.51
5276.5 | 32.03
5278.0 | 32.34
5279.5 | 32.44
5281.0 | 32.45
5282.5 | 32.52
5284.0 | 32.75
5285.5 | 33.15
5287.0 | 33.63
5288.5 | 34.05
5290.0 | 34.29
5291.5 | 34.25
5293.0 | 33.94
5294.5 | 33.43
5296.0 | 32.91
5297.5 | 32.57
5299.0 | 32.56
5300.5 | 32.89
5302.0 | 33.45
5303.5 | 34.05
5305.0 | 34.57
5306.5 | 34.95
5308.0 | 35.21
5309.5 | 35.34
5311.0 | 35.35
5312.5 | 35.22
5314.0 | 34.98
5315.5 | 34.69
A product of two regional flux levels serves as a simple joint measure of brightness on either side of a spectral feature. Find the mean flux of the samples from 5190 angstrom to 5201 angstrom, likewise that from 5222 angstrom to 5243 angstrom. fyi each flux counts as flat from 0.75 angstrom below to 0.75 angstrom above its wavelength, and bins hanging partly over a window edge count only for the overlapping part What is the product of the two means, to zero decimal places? 1007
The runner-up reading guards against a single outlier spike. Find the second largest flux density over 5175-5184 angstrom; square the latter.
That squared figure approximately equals 770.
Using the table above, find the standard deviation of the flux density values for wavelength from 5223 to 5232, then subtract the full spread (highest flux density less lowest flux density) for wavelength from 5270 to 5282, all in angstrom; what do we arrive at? -2.9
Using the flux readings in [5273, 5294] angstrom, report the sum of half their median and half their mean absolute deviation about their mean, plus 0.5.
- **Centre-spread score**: 17.3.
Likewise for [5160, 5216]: 16.6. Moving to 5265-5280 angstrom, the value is 16.4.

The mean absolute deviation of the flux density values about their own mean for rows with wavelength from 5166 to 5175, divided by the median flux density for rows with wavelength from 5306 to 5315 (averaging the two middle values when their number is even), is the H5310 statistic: 0.019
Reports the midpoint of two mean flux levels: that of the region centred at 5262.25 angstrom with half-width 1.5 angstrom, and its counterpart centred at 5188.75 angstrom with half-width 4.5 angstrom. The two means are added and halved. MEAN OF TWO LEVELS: 29.7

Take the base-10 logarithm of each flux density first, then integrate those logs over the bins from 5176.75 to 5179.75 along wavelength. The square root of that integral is 2.08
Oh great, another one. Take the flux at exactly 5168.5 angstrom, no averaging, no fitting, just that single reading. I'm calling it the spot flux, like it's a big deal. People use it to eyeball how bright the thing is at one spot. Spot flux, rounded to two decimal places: 24.52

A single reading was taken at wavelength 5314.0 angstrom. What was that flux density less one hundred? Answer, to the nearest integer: -65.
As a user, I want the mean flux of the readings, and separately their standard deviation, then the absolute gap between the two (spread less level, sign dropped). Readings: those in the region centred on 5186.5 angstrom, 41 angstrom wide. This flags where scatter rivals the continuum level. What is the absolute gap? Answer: 25.7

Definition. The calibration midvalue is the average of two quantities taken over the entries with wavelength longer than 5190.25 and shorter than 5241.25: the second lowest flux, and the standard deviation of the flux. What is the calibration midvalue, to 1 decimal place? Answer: 15.6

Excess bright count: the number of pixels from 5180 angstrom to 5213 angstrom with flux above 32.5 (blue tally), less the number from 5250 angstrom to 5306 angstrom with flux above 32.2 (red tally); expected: -26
